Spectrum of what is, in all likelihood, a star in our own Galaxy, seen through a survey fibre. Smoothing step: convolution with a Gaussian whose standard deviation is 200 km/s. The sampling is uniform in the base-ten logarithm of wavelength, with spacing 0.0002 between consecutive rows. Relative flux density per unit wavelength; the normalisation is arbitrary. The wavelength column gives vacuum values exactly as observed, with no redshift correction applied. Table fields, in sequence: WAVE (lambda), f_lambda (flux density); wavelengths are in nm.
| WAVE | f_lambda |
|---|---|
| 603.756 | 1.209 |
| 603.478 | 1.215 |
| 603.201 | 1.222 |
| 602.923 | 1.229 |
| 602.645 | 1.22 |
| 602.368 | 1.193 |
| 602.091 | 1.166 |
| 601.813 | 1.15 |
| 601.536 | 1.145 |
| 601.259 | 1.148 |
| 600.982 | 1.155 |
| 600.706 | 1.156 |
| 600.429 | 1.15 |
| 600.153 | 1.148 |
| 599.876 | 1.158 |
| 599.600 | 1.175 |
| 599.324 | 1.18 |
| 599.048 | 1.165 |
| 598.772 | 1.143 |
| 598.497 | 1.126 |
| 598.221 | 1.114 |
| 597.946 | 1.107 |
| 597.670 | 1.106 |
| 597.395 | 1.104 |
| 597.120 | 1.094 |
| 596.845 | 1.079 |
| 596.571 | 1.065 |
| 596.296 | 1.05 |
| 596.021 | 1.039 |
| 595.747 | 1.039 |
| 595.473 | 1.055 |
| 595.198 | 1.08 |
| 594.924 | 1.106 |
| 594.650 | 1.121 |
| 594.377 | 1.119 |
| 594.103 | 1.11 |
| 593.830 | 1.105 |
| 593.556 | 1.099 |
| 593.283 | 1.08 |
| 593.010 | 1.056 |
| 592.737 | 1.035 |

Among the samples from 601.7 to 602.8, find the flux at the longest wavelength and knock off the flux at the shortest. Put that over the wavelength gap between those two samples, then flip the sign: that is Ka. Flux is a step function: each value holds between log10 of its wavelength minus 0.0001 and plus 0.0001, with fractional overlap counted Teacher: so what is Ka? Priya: -0.08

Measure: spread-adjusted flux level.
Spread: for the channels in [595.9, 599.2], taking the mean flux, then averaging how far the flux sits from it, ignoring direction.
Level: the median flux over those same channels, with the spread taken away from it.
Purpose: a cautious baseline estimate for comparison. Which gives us 1.08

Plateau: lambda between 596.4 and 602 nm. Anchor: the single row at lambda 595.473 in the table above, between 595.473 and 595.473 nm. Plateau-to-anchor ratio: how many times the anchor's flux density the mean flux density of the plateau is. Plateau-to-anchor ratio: 1.07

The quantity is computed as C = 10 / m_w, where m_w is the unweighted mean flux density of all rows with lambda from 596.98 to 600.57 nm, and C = 8.80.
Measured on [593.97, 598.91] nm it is 9.16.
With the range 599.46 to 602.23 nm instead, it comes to 8.66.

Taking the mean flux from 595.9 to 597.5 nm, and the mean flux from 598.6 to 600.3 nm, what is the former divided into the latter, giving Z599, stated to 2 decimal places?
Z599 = 1.08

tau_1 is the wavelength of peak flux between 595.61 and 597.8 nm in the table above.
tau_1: 597.670 nm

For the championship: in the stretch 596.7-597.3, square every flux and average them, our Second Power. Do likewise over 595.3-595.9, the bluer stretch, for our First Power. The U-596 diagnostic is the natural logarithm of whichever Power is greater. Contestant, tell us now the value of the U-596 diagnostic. 0.17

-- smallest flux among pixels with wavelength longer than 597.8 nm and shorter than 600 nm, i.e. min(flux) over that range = 1.107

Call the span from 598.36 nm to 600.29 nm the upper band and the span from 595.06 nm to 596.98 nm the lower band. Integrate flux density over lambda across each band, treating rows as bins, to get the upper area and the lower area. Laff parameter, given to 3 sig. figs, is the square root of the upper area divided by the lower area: 1.05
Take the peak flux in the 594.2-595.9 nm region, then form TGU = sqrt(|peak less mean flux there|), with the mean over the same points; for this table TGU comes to 0.185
